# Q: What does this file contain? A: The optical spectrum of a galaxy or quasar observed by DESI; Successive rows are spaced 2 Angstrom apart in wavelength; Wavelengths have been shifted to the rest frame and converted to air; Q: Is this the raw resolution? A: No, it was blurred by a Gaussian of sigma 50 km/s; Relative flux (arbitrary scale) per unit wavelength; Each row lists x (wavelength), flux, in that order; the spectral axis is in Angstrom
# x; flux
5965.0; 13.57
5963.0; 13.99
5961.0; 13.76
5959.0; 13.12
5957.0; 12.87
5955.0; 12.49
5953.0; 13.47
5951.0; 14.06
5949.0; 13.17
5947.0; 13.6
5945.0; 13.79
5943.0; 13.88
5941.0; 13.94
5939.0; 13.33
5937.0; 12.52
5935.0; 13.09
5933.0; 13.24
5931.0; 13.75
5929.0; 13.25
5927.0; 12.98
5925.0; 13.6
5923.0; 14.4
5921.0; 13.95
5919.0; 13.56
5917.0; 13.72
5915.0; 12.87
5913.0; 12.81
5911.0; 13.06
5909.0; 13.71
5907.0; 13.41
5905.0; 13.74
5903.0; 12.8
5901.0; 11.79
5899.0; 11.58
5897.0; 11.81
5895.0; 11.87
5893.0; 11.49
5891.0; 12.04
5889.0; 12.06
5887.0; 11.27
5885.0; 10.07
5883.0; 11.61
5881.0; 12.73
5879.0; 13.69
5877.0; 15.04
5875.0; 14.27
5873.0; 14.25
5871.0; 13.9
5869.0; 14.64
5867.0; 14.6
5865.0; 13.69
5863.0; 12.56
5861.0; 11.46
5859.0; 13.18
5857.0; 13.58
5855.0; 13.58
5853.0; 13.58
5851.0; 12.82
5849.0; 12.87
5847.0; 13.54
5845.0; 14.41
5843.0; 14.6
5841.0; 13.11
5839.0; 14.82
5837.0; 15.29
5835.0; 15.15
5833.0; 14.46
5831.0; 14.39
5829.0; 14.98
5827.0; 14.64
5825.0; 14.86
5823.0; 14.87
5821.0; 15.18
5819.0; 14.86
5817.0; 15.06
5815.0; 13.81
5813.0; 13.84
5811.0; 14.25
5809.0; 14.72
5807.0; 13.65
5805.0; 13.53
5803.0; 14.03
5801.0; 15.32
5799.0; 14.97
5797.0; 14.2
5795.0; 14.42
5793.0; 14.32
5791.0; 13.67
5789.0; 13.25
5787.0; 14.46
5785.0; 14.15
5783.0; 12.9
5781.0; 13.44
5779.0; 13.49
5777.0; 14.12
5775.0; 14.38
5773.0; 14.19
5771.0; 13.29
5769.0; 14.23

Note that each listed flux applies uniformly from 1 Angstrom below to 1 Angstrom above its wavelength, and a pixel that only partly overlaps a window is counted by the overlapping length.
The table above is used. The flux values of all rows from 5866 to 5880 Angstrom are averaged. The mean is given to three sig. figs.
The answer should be 14.3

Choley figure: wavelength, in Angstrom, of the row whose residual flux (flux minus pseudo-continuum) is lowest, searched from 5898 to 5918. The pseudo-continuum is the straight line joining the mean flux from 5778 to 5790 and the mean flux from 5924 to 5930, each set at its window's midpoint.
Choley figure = 5899.0 Angstrom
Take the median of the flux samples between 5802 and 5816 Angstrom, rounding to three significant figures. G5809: 13.8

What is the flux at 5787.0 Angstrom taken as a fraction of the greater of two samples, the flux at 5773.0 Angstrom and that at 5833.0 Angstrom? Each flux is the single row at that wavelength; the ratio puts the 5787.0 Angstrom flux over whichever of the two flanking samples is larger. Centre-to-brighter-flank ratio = 1.00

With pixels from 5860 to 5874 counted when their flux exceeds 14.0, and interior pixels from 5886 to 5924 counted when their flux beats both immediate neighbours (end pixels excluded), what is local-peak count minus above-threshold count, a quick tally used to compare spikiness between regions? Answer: 2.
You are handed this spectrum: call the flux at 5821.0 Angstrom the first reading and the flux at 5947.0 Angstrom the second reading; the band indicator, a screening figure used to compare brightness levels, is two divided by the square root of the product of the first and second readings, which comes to 0.139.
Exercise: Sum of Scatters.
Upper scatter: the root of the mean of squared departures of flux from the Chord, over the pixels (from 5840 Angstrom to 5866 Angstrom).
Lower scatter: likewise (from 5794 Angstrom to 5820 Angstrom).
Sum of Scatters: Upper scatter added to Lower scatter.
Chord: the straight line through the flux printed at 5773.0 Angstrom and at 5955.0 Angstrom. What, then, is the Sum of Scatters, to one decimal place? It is 1.5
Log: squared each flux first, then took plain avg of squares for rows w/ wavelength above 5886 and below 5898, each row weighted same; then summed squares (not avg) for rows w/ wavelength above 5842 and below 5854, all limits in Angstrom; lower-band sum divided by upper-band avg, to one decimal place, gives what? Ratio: 8.1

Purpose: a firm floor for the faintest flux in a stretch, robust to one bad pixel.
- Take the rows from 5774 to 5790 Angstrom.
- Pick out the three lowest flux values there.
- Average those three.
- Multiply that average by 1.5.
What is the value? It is 19.8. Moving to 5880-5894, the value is 16.4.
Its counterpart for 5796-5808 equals 20.6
